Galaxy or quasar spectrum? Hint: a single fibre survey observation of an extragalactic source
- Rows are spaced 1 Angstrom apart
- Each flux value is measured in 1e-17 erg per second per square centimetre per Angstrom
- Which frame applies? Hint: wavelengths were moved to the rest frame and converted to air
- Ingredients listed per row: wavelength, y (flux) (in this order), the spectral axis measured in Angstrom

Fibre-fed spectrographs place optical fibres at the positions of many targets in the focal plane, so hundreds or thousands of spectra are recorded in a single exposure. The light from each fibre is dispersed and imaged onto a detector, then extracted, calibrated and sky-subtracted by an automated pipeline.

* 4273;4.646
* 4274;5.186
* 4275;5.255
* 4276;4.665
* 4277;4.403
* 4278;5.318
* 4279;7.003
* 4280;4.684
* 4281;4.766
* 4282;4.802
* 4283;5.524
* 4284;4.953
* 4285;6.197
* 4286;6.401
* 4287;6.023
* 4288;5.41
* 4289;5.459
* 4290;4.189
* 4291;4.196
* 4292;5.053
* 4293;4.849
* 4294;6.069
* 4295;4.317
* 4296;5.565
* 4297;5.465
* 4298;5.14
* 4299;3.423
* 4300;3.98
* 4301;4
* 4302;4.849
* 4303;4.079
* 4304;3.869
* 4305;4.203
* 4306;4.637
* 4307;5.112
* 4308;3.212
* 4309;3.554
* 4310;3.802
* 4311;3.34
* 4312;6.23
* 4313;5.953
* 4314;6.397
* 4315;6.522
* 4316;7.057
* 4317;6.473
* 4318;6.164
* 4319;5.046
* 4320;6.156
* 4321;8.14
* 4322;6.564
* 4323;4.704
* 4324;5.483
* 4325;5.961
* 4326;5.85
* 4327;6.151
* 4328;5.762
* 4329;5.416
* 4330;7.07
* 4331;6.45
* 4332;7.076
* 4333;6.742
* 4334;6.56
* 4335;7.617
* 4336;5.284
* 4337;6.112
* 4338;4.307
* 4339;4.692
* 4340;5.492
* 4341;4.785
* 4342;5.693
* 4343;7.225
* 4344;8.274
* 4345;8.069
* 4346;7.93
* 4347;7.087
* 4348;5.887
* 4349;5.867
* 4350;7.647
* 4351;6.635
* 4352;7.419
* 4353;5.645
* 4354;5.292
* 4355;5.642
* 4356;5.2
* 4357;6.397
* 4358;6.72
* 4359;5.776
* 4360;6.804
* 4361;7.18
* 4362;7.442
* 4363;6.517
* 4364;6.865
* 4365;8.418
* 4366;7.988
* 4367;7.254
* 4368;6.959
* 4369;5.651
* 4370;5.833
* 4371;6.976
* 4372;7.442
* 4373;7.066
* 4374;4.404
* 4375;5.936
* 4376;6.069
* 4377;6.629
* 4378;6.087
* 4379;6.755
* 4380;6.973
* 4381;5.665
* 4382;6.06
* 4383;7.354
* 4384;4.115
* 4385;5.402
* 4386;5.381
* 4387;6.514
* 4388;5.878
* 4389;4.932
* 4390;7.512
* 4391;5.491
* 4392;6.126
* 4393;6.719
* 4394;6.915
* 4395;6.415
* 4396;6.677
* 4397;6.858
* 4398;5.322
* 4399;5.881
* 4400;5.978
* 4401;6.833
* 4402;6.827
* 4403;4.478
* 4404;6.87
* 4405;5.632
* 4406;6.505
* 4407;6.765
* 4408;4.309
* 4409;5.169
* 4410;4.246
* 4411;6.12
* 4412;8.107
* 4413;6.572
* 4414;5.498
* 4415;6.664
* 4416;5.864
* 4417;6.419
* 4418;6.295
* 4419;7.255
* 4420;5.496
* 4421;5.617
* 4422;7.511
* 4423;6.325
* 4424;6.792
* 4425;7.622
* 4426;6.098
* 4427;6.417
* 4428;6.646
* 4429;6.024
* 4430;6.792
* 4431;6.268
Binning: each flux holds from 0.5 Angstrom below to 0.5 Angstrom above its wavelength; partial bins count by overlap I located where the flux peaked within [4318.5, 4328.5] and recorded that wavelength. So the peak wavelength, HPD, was 4321 Angstrom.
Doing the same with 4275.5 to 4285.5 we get 4279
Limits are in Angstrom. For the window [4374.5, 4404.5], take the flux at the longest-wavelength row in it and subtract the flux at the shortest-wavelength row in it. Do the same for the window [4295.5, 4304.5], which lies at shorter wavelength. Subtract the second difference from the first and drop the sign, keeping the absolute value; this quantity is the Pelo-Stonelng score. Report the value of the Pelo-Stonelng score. 2.6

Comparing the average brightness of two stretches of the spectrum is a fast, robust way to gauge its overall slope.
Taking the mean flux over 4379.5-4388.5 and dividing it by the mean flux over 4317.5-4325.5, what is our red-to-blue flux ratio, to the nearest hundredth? 0.98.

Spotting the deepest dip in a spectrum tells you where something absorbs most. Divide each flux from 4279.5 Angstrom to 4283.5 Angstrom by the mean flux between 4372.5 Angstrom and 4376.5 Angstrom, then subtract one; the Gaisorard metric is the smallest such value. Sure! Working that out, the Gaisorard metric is -0.20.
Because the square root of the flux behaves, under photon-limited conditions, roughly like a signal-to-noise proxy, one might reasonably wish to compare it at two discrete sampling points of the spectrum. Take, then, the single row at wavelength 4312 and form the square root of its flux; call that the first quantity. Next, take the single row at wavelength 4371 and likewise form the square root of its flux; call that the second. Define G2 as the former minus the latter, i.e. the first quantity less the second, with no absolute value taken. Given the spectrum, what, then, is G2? -0.1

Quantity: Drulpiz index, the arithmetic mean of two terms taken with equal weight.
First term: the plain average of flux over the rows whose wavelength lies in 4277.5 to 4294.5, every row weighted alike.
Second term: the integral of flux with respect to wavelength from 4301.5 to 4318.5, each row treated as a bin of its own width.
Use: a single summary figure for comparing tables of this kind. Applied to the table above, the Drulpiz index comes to 45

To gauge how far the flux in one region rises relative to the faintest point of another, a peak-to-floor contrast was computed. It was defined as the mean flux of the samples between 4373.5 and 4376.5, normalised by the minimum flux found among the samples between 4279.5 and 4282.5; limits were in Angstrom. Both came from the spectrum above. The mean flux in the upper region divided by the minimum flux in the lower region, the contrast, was 1.17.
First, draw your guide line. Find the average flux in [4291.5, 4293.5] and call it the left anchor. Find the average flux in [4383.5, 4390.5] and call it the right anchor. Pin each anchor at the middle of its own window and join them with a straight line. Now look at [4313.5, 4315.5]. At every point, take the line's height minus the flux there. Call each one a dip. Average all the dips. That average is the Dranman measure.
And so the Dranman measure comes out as -1.3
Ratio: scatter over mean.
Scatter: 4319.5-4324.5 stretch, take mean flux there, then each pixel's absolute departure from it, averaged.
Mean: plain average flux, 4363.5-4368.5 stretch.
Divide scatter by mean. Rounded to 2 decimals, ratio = 0.12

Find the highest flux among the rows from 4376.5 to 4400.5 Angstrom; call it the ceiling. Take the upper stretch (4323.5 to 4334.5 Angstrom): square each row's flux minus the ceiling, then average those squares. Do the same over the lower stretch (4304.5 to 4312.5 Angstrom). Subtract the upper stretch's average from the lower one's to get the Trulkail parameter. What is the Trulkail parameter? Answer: 9.5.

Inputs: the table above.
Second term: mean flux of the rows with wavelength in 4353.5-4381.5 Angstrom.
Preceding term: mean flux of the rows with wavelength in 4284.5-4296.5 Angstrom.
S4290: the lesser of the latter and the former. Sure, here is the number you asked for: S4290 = 5.31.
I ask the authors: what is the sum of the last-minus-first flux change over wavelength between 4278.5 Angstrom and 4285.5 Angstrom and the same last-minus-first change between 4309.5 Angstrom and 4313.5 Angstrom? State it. 1.3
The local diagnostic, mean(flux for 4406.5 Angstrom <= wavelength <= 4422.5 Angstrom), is 6.12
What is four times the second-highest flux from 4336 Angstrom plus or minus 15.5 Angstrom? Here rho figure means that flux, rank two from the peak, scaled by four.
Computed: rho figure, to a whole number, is 33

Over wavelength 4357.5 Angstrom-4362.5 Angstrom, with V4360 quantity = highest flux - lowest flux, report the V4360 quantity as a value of 1.67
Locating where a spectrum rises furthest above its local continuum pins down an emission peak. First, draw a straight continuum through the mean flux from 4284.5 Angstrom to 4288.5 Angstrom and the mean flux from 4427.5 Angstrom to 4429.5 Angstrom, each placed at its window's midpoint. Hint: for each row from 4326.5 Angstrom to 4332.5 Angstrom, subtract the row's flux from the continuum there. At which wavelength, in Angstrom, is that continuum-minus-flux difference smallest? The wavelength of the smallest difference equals 4332 Angstrom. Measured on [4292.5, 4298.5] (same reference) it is 4294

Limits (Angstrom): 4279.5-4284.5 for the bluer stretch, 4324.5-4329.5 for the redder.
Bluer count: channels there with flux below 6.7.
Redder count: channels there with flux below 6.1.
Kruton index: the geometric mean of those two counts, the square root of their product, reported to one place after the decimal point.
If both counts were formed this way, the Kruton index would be 4.5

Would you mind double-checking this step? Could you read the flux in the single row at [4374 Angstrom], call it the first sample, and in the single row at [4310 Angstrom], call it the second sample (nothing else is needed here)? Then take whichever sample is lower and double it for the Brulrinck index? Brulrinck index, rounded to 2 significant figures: 7.6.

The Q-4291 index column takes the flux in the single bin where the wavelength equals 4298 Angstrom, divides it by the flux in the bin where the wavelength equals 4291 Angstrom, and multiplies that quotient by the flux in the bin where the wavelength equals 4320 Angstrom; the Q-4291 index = 7.5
